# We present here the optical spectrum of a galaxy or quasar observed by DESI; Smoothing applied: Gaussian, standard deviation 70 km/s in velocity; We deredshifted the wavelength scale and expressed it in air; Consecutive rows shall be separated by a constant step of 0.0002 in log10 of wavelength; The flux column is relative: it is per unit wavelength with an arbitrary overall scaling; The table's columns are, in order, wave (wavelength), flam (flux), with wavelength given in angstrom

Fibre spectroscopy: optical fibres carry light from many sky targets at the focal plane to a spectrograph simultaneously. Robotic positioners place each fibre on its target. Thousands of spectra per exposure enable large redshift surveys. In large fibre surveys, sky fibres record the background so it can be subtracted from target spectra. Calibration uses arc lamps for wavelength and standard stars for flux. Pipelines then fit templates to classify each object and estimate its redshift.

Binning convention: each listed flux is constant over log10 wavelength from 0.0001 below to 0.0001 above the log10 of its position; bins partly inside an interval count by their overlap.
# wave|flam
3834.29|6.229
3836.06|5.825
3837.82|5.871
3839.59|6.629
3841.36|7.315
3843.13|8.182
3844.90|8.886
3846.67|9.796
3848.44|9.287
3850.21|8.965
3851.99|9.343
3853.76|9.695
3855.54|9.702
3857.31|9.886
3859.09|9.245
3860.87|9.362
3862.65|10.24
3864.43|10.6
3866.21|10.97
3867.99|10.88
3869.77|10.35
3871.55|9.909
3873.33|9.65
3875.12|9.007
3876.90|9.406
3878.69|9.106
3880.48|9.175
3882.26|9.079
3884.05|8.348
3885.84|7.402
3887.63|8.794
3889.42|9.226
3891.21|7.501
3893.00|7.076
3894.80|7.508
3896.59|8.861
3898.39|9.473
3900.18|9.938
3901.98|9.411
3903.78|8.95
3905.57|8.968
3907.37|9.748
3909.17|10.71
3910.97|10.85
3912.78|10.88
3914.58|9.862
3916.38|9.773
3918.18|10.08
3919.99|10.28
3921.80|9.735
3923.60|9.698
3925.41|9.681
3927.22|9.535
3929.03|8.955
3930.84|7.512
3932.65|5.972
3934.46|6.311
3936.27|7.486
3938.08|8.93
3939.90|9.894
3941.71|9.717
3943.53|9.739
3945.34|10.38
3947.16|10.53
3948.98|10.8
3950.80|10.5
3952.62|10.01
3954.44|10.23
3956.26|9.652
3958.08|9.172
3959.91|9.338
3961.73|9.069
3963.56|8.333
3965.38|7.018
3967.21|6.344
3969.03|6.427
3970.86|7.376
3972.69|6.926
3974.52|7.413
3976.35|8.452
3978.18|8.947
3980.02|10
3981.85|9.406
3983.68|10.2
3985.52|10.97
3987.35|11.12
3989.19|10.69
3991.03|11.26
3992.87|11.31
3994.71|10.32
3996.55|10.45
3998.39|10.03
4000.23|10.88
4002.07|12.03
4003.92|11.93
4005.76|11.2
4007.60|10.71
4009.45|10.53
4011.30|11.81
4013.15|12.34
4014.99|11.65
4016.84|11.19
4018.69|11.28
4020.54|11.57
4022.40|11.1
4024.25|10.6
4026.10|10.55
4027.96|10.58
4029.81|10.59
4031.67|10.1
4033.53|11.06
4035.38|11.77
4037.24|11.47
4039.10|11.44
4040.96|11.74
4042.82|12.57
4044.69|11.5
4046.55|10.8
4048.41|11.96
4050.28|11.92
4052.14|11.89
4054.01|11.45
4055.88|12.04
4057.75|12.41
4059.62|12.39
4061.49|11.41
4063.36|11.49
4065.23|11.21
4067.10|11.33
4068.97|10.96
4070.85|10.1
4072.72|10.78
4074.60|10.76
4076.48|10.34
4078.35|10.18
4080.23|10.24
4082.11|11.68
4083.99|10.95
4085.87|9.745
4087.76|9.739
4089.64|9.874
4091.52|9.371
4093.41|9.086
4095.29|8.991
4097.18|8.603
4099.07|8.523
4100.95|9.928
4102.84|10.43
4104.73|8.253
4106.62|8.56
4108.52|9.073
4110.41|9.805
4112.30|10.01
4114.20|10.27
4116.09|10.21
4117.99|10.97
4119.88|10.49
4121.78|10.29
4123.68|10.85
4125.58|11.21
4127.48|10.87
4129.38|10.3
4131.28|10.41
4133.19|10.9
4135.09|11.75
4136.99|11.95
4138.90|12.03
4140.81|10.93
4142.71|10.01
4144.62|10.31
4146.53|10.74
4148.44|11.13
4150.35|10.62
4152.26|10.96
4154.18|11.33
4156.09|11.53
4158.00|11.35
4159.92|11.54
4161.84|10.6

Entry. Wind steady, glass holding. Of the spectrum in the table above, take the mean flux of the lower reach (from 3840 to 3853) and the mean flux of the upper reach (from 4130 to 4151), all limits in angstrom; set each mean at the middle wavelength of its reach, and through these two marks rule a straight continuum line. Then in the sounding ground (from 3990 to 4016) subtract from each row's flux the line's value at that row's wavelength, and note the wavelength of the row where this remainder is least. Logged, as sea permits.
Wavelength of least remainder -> 3998.39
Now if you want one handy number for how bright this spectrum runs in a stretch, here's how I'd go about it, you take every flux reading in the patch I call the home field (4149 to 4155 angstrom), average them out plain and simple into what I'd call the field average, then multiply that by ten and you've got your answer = 110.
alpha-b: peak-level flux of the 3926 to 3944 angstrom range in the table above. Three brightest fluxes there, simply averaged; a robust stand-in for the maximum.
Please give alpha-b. 9.8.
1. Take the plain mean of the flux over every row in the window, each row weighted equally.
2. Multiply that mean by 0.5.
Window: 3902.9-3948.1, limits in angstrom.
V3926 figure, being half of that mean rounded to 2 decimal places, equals 4.68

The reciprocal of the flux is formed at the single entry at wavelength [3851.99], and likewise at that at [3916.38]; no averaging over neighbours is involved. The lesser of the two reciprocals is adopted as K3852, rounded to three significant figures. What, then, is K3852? 0.102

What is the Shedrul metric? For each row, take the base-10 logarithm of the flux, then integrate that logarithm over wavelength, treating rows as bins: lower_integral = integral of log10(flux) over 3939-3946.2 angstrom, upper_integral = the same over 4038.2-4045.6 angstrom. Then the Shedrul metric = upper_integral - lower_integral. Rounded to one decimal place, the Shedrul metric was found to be 0.7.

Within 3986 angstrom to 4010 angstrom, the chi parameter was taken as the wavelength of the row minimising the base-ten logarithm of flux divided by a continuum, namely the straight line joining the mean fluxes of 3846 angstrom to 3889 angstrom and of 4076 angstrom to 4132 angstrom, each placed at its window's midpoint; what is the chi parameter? 3998.39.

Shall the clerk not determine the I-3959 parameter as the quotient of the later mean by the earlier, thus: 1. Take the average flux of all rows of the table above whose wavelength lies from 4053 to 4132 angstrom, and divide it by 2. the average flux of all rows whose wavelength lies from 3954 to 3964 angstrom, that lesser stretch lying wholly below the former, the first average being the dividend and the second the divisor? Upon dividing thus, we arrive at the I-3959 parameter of 1.12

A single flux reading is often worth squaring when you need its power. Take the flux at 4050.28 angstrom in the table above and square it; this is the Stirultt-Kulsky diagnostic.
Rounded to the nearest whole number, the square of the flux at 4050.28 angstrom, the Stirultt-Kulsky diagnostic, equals 142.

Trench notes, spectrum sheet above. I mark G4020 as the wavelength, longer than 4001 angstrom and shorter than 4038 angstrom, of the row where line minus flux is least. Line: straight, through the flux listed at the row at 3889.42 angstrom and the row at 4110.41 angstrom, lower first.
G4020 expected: 4013.15 angstrom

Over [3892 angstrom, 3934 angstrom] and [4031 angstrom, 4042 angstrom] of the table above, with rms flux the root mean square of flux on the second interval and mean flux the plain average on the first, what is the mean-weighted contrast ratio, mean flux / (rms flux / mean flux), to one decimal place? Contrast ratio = 7.6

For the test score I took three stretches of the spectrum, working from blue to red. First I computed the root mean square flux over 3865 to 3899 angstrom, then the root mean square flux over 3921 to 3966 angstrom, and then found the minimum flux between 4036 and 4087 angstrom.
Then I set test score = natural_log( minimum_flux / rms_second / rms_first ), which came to -2.15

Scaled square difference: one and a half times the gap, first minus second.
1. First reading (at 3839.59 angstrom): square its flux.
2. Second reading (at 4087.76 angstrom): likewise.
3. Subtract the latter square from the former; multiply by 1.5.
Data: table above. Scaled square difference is -76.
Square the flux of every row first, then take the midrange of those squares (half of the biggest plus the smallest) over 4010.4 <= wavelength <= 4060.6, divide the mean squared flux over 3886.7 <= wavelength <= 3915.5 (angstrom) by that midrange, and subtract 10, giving -9.3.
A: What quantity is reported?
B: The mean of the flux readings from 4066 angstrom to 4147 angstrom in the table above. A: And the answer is 10.3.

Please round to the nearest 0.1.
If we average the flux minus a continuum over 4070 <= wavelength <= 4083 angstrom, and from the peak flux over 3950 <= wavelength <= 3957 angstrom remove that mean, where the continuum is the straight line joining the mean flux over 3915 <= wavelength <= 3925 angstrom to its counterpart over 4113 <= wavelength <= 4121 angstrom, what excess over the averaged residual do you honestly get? 10.3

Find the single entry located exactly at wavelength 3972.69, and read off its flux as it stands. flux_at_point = 6.926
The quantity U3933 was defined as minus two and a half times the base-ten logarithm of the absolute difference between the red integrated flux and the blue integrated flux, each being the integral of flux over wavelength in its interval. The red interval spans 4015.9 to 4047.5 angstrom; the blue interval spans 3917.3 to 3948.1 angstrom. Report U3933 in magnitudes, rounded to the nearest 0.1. -4.7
